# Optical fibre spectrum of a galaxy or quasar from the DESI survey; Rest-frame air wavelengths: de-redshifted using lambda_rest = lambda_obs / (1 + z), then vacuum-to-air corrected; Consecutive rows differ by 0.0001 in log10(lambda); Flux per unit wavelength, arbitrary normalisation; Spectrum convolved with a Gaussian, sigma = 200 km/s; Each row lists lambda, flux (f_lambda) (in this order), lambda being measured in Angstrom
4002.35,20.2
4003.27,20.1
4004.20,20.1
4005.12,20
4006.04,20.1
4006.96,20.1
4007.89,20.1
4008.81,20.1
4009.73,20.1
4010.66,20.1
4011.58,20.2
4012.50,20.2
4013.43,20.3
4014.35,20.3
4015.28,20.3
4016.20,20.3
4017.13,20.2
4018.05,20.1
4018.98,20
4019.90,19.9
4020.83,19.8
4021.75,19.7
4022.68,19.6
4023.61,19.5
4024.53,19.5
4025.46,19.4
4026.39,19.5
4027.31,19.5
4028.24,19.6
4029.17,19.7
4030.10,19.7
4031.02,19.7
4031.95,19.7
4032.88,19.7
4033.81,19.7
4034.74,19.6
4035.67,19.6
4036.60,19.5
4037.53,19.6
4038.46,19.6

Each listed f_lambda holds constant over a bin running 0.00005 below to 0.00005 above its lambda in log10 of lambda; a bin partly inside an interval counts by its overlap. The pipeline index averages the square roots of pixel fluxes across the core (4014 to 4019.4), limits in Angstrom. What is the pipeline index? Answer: 4.49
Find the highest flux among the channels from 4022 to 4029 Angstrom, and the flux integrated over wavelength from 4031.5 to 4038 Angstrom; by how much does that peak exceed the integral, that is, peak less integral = -108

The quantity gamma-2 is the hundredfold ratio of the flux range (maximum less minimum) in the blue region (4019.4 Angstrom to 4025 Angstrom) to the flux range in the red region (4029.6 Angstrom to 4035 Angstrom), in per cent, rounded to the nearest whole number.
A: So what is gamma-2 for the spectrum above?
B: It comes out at 400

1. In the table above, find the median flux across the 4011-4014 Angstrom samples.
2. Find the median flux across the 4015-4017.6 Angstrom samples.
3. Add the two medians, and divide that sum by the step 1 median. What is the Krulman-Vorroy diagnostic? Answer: 2.00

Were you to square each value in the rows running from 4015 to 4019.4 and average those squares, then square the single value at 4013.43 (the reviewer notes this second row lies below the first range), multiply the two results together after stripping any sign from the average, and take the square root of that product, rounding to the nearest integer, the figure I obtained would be 410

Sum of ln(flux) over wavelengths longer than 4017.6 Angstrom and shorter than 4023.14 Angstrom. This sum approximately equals 17.9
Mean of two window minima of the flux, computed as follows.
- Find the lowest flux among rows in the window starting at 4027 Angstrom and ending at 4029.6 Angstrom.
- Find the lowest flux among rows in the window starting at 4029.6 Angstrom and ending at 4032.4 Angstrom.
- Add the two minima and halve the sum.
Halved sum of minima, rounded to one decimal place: 19.6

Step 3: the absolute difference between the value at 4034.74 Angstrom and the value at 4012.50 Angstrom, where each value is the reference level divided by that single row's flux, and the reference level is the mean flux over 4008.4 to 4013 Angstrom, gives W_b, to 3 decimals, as 0.031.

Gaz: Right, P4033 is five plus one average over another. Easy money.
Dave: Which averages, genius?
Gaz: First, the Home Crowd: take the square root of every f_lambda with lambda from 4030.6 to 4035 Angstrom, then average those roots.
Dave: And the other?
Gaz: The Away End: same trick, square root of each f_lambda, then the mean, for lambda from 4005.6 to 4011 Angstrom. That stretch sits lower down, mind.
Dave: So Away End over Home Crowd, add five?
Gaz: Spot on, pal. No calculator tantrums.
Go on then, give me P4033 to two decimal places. 6.01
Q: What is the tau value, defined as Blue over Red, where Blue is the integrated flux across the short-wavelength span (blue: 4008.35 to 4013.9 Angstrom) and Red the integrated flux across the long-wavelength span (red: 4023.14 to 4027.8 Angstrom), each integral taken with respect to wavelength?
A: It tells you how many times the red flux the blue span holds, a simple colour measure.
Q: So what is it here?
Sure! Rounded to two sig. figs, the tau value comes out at 1.2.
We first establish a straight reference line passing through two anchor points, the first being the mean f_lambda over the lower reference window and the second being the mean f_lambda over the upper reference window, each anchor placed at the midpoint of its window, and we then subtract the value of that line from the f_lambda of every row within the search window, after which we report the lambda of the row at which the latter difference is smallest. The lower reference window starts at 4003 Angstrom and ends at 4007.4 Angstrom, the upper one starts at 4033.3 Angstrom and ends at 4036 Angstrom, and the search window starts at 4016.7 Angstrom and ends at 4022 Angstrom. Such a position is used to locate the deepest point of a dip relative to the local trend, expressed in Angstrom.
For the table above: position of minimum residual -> 4021.75 Angstrom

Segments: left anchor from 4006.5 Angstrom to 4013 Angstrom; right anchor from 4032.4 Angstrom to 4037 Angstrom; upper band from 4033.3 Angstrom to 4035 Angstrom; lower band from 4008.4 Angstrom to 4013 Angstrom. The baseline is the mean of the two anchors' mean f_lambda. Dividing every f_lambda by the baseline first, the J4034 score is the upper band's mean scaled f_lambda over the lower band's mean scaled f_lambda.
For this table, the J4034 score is 0.98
